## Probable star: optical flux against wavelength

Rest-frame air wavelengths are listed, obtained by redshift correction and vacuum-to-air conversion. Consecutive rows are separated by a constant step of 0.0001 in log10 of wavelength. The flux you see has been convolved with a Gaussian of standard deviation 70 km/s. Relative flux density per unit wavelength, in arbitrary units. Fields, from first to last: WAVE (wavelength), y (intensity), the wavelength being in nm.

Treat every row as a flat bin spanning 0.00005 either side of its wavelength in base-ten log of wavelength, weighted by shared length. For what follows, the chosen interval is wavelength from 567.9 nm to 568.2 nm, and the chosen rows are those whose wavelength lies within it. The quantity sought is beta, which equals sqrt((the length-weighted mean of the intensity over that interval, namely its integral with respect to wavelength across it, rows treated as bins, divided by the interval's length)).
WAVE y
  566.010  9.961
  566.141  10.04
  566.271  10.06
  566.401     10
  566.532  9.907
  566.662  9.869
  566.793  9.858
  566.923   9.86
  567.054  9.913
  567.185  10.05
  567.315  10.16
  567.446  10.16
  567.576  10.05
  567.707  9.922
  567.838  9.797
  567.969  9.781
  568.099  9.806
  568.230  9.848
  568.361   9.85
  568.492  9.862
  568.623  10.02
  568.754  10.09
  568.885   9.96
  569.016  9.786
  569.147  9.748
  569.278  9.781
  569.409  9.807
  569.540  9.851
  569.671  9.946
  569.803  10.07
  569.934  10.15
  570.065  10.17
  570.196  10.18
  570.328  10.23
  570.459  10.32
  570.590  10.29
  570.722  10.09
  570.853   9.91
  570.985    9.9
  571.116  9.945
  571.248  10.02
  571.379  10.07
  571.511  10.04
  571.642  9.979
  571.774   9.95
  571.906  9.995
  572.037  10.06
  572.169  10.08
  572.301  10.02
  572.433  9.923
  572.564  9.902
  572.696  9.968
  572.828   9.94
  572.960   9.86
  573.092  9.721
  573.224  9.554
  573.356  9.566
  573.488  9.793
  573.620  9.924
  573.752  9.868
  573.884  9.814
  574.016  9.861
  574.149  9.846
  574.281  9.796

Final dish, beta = 3.13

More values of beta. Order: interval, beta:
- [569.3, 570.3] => 3.17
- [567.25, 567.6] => 3.19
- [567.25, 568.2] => 3.16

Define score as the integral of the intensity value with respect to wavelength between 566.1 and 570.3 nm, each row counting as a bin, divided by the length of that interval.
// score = 10.0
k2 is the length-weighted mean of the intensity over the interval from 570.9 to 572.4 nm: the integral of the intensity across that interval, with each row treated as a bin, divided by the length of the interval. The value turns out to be 10.0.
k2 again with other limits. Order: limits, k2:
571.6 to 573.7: 9.9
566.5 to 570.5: 10.0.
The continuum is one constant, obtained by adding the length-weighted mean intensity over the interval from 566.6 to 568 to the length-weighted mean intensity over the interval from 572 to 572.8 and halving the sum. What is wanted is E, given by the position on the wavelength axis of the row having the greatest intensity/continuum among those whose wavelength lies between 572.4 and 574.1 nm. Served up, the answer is 572.696 nm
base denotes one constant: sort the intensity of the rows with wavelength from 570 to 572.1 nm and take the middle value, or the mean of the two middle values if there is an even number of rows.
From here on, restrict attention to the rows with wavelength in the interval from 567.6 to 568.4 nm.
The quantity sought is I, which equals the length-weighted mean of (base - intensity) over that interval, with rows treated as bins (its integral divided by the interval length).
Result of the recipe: 0.21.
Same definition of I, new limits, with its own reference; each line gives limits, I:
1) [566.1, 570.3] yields 0.10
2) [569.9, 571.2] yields -0.07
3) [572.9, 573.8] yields 0.30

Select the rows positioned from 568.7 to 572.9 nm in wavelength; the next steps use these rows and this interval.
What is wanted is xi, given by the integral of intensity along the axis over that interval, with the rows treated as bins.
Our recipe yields 42.0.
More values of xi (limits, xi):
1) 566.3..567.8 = 15.0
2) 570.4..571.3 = 9.1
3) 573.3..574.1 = 7.8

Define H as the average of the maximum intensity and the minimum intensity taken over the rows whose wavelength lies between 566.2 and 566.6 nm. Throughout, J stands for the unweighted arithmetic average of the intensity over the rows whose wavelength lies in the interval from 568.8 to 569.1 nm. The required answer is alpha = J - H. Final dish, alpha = -0.11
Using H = 10.0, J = 9.9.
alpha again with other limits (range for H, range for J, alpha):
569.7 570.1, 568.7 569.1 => -0.17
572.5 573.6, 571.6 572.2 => 0.25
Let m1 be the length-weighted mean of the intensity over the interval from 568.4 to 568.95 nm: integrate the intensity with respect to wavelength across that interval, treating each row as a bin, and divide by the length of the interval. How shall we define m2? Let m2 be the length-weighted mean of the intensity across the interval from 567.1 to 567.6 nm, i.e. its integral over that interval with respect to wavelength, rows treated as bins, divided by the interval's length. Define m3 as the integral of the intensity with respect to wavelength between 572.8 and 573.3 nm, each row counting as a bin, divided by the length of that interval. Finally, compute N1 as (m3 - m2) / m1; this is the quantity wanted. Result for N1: -0.04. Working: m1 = 10.0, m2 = 10.1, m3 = 9.7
